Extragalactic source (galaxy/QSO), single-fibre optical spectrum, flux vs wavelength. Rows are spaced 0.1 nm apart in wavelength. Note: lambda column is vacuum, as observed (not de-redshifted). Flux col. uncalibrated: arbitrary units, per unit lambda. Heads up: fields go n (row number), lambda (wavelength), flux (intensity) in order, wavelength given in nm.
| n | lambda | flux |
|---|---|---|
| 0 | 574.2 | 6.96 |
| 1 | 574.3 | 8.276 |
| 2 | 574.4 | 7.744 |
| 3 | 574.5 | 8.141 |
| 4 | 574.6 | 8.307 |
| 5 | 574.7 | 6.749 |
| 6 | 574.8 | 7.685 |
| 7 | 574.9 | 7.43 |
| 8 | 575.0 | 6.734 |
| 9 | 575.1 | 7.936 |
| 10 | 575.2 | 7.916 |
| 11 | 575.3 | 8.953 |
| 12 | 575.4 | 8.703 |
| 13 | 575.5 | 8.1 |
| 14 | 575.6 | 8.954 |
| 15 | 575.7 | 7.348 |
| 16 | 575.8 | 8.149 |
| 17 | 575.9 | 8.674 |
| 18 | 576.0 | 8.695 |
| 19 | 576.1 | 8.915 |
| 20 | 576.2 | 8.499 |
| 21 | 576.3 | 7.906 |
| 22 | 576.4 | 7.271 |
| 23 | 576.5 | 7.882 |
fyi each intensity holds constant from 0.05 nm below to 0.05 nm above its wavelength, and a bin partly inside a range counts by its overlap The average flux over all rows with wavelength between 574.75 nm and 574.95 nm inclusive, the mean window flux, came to 7.6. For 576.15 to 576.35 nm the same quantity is 8.2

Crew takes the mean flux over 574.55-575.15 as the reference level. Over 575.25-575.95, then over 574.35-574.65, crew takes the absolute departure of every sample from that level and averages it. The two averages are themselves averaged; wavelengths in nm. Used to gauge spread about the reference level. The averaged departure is 0.78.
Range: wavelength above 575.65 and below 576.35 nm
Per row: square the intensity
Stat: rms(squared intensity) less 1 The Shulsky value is 69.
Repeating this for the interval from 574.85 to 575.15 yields 54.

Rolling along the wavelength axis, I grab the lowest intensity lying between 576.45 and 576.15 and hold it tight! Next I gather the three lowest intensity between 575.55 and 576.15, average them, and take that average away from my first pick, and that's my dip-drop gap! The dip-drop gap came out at -0.8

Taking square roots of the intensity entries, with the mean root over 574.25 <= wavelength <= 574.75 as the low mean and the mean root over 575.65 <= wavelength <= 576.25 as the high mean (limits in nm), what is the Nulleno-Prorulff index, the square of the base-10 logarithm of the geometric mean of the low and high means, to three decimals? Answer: 0.206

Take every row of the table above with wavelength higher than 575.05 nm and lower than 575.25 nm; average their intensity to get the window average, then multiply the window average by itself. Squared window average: 63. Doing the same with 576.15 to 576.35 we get 67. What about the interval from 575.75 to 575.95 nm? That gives 71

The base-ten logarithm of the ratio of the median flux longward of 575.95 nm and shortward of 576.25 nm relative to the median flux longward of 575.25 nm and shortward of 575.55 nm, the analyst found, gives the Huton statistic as 0.00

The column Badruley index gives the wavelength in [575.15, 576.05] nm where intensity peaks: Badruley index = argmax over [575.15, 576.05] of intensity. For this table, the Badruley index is 575.6 nm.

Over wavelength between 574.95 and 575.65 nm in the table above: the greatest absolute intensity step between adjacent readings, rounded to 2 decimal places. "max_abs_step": 1.20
